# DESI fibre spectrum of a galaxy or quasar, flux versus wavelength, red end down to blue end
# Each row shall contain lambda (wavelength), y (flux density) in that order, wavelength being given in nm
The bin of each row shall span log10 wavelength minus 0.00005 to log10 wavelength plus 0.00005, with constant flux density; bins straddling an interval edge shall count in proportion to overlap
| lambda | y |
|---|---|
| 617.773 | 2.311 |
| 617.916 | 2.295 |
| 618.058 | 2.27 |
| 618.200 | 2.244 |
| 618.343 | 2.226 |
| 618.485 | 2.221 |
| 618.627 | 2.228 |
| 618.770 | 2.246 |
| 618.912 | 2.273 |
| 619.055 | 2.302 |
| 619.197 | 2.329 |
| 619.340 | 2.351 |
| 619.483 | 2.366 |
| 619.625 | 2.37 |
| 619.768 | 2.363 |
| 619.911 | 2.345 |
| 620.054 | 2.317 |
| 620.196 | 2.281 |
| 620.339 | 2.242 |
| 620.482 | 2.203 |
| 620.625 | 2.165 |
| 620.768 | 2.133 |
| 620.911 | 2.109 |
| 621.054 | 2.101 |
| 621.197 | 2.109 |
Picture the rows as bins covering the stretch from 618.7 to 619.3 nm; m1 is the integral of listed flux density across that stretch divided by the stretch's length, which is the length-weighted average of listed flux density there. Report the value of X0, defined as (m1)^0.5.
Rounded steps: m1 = 2.29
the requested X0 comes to 1.51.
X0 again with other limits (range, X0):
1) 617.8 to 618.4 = 1.50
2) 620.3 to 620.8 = 1.48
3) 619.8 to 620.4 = 1.52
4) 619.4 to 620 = 1.54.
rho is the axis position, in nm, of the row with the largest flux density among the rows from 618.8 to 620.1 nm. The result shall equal 619.625 nm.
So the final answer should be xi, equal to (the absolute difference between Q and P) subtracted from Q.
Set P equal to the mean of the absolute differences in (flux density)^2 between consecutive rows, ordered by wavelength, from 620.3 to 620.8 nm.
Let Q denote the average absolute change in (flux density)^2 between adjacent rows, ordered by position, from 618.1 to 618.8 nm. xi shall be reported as -0.05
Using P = 0.16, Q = 0.05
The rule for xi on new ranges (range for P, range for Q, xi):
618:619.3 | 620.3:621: 0.09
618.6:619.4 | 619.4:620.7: 0.11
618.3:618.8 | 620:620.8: 0.04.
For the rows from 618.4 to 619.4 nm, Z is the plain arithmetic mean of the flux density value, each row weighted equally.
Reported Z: 2.28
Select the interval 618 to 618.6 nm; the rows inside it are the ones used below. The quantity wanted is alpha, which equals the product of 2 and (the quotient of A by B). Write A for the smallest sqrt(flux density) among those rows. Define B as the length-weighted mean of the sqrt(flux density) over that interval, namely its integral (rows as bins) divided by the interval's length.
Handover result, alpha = 1.990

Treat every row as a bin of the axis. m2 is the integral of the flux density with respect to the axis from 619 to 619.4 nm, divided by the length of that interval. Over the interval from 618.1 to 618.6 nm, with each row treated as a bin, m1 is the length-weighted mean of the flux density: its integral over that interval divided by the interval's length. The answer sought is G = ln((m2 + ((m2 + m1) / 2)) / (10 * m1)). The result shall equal -1.58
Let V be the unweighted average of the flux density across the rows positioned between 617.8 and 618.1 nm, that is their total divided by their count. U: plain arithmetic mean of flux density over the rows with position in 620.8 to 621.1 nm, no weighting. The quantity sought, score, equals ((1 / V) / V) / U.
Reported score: 0.091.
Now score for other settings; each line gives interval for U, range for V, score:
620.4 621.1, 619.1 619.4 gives 0.085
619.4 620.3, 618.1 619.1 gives 0.085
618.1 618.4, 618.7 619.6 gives 0.084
